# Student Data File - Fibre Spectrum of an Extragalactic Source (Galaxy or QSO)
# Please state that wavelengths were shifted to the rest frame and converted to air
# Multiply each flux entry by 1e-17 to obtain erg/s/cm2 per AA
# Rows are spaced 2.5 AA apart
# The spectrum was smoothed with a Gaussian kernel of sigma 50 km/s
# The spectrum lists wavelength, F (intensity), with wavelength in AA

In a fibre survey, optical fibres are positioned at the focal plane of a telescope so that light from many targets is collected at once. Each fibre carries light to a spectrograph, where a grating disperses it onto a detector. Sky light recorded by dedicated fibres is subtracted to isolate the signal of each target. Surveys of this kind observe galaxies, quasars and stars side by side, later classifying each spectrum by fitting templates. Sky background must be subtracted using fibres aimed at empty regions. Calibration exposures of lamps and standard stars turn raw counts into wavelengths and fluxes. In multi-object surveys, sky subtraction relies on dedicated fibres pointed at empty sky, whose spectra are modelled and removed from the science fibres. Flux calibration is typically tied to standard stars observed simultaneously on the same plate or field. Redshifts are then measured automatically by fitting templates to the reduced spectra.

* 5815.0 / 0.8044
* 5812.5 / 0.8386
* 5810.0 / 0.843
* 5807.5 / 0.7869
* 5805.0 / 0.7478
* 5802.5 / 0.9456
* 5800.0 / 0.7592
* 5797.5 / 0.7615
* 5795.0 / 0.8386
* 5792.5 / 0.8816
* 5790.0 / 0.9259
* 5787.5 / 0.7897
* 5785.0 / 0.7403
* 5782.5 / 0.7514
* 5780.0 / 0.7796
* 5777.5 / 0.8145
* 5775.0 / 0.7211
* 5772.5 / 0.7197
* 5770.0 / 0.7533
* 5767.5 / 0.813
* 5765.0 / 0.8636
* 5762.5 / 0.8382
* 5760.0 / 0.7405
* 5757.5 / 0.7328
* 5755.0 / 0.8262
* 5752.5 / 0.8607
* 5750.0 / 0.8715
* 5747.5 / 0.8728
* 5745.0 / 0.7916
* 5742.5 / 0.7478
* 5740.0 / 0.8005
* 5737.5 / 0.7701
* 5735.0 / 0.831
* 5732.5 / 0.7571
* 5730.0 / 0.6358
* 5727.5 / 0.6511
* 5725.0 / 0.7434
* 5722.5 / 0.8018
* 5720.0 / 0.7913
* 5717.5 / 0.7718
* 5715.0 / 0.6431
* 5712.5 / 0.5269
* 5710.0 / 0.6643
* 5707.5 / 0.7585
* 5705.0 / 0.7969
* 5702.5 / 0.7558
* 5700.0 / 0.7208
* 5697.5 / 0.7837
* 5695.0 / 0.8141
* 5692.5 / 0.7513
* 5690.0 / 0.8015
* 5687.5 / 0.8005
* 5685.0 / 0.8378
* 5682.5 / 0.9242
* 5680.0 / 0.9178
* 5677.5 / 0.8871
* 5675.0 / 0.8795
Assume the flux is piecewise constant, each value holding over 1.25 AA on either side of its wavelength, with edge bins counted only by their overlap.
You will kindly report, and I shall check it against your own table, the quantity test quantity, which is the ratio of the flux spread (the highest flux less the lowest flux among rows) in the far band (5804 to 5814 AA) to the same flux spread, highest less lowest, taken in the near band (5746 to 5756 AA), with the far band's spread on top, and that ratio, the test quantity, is 2.0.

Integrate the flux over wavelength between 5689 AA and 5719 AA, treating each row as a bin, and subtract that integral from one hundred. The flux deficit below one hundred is 78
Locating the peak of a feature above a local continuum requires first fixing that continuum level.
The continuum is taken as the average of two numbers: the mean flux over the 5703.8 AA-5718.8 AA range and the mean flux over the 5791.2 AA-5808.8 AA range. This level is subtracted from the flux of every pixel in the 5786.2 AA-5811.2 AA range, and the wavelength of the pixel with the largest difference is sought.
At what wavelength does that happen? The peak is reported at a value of 5802.5 AA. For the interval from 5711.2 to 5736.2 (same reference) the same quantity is 5735.0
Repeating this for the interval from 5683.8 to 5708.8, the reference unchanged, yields 5685.0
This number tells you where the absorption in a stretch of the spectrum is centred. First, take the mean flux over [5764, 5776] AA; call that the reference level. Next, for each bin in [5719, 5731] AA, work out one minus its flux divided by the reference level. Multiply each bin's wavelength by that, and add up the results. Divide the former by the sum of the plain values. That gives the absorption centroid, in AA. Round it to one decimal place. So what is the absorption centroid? 5729.7 AA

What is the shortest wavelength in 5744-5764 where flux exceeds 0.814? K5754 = 5747.5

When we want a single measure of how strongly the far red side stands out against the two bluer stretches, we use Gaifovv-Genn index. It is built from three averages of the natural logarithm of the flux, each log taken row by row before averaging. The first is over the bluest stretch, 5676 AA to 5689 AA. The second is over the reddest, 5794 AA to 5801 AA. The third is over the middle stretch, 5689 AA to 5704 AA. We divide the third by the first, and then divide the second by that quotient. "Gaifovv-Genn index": -0.13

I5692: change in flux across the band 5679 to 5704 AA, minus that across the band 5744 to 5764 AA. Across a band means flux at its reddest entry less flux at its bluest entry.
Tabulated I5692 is -0.21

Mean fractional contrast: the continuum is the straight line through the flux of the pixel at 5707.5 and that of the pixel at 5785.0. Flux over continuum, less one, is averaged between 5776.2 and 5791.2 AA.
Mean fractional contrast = 0.08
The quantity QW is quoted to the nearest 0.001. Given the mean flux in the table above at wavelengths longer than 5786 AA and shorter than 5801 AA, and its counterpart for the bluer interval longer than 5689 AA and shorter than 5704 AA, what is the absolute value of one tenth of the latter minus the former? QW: 0.749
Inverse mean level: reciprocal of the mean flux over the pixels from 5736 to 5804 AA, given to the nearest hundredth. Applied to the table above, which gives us 1.24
